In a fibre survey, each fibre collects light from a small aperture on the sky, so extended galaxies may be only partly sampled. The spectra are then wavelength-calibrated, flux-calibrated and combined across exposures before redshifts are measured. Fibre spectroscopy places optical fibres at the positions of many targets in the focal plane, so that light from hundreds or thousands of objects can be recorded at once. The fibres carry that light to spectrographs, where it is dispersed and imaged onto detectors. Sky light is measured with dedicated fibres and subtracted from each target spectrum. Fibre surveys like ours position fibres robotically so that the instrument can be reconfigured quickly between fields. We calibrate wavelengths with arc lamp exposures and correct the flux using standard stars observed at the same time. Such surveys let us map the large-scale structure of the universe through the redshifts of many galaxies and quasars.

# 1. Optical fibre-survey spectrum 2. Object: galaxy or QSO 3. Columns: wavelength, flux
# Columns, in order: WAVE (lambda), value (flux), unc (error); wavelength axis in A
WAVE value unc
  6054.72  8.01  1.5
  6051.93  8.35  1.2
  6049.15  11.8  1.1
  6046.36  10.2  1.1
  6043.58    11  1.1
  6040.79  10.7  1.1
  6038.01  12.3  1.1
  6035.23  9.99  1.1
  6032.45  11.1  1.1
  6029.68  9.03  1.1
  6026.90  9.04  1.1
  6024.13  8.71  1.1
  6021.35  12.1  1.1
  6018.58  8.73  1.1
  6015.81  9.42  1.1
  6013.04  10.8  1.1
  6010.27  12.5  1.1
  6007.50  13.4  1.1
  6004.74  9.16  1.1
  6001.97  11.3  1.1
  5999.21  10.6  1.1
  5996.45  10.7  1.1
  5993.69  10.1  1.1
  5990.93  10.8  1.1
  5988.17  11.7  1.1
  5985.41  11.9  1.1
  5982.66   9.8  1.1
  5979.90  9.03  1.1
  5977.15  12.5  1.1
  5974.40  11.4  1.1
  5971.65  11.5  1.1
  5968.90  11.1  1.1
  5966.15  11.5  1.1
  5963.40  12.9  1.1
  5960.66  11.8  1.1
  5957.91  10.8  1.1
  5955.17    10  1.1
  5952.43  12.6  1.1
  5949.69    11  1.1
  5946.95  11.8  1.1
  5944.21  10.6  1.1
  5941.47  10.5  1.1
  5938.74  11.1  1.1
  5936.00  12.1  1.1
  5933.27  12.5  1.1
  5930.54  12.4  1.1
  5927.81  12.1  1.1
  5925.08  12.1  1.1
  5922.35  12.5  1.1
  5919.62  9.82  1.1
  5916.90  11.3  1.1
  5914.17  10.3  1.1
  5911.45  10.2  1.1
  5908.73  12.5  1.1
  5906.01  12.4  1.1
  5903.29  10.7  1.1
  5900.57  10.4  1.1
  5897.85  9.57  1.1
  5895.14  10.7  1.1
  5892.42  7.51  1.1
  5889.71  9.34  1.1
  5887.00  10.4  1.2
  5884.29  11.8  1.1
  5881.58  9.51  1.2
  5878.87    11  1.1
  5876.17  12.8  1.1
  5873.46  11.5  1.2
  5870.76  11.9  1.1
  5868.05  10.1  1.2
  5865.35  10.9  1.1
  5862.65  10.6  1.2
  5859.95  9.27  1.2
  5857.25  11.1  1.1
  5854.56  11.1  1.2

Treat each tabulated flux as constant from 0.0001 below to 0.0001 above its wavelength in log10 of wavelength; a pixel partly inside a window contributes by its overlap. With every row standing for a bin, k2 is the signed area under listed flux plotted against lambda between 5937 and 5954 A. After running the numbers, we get 192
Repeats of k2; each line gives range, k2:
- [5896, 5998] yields 1146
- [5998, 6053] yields 579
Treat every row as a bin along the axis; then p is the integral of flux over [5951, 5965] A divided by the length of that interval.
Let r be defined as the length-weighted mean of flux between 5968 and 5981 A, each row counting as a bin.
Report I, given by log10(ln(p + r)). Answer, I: 0.495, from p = 11.6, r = 11.2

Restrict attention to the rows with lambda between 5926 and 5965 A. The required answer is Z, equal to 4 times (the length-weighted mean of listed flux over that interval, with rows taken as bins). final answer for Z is 46.4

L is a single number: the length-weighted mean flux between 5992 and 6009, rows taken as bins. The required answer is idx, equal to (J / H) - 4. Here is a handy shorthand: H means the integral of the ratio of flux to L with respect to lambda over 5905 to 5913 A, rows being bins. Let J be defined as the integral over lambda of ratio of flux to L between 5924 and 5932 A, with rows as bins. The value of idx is -2.95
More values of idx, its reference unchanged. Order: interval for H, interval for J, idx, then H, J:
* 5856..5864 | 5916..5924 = -2.91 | 7.6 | 8.25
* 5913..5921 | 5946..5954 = -2.88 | 7.7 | 8.64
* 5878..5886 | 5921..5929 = -2.86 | 7.9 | 8.99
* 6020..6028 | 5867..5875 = -2.87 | 7.3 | 8.25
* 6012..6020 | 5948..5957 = -2.69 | 7.1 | 9.26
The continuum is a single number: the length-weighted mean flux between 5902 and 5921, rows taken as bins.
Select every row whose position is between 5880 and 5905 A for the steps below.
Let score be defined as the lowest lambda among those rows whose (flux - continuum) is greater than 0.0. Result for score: 5884.29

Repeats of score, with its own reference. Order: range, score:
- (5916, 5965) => 5916.90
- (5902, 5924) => 5906.01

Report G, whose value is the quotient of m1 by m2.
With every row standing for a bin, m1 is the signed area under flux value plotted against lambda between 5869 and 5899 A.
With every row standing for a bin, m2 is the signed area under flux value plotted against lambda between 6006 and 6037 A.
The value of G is 0.98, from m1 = 316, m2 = 324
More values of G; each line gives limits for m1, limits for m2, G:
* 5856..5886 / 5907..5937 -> 0.94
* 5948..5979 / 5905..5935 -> 1.02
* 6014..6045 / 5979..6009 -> 0.98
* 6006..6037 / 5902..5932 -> 0.94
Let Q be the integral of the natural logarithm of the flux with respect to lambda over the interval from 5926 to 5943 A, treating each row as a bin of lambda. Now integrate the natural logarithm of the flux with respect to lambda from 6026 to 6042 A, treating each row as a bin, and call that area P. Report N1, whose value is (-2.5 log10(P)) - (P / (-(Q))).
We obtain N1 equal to -3.04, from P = 37.4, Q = 41.9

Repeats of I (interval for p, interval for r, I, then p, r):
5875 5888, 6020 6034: 0.484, 11.1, 10.0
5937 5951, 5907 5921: 0.489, 11.0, 10.9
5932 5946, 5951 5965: 0.496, 11.4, 11.6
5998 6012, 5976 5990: 0.492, 11.4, 11.0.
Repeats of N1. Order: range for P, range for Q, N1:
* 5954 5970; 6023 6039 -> -2.92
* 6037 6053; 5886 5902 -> -2.90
